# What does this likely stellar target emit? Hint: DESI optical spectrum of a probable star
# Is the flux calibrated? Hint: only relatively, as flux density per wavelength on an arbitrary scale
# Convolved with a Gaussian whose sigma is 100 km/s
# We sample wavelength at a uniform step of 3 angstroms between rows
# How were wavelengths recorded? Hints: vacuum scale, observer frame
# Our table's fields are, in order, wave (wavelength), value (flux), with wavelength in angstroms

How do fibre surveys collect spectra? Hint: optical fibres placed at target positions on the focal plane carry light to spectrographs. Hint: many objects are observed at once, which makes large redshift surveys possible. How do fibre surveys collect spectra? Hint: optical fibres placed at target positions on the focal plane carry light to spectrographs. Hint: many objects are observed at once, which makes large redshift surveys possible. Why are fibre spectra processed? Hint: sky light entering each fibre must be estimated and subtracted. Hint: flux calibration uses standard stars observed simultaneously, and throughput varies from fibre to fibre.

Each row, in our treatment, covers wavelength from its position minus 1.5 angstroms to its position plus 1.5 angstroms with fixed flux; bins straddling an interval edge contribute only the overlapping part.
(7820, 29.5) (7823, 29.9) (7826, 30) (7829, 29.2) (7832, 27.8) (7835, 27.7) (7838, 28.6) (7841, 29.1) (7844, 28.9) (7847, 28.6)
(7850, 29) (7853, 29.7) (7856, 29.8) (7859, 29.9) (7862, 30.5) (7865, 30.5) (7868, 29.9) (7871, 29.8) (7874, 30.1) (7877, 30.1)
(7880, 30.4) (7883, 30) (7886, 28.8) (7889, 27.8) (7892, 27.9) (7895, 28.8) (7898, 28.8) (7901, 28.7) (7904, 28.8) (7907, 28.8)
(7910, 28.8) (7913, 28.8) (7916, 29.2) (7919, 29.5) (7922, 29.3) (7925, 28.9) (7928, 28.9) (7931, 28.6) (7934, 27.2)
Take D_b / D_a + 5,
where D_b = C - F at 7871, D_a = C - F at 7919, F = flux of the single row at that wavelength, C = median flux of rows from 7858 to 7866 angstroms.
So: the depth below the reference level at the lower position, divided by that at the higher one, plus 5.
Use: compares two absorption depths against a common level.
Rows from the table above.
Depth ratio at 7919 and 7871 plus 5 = 5.70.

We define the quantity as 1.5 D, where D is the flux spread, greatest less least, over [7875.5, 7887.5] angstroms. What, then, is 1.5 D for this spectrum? 2.4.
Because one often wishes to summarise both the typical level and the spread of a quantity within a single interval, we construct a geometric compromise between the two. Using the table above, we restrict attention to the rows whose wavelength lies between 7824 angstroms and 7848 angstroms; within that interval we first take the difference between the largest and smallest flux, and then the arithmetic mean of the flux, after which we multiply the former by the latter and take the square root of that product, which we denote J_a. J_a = 8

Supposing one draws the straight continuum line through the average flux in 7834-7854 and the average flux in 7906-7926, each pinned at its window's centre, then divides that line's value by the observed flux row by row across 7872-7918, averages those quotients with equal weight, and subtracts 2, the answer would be -1.002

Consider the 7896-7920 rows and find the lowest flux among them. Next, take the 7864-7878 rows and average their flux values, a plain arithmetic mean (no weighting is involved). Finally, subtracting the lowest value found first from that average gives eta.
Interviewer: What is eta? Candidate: 1.4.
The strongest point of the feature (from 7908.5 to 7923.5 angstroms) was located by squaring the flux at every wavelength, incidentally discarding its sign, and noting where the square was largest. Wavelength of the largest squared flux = 7919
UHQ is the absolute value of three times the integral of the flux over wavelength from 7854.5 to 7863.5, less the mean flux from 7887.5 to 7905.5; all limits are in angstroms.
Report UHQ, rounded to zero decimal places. 783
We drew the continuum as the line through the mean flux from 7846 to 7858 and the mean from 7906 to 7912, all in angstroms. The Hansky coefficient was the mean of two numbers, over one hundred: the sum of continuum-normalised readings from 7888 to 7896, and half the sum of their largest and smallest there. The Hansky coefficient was 0.019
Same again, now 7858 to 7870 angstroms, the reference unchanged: 0.026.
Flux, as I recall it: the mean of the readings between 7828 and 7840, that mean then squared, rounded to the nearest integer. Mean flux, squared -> 802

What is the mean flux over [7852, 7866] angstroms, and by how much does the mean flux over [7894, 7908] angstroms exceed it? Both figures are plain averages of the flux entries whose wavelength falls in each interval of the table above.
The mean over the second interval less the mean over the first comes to -1.3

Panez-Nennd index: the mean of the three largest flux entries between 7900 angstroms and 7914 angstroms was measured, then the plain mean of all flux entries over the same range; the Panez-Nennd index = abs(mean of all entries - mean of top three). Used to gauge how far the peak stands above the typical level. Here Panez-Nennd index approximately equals 0.02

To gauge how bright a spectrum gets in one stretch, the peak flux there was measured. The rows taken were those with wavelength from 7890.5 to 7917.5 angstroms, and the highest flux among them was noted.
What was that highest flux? 29.2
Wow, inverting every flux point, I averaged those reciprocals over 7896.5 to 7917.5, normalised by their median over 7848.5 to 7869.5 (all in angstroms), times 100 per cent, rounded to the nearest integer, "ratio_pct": 104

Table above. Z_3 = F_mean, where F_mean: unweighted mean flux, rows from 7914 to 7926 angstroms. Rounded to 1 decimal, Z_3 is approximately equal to 29.2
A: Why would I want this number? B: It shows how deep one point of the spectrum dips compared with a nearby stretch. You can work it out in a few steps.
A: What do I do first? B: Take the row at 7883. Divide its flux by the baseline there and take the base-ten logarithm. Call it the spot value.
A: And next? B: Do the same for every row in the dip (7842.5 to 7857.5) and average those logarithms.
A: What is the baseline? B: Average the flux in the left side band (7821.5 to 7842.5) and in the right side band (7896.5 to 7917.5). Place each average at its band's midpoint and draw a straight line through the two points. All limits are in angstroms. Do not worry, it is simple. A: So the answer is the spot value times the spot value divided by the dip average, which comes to 0.06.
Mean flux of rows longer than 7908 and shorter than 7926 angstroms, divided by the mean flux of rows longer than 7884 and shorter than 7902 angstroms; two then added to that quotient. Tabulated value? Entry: 3.02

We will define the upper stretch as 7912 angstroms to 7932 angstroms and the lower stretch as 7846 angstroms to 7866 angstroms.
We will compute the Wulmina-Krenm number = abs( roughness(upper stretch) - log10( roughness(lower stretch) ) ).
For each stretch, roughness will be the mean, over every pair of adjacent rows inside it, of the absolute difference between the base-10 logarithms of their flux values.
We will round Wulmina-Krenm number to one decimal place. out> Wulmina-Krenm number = 2.3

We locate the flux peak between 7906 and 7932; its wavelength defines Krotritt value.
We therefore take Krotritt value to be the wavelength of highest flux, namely 7919 angstroms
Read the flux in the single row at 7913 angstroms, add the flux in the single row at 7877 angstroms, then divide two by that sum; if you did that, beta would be 0.0340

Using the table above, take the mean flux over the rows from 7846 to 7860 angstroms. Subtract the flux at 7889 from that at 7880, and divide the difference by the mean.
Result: 0.088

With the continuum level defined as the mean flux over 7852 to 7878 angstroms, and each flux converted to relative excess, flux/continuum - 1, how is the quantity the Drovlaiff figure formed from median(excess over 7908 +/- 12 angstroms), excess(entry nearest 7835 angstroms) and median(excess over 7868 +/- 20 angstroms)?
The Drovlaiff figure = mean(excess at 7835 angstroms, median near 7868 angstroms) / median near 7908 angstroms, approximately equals 1.0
